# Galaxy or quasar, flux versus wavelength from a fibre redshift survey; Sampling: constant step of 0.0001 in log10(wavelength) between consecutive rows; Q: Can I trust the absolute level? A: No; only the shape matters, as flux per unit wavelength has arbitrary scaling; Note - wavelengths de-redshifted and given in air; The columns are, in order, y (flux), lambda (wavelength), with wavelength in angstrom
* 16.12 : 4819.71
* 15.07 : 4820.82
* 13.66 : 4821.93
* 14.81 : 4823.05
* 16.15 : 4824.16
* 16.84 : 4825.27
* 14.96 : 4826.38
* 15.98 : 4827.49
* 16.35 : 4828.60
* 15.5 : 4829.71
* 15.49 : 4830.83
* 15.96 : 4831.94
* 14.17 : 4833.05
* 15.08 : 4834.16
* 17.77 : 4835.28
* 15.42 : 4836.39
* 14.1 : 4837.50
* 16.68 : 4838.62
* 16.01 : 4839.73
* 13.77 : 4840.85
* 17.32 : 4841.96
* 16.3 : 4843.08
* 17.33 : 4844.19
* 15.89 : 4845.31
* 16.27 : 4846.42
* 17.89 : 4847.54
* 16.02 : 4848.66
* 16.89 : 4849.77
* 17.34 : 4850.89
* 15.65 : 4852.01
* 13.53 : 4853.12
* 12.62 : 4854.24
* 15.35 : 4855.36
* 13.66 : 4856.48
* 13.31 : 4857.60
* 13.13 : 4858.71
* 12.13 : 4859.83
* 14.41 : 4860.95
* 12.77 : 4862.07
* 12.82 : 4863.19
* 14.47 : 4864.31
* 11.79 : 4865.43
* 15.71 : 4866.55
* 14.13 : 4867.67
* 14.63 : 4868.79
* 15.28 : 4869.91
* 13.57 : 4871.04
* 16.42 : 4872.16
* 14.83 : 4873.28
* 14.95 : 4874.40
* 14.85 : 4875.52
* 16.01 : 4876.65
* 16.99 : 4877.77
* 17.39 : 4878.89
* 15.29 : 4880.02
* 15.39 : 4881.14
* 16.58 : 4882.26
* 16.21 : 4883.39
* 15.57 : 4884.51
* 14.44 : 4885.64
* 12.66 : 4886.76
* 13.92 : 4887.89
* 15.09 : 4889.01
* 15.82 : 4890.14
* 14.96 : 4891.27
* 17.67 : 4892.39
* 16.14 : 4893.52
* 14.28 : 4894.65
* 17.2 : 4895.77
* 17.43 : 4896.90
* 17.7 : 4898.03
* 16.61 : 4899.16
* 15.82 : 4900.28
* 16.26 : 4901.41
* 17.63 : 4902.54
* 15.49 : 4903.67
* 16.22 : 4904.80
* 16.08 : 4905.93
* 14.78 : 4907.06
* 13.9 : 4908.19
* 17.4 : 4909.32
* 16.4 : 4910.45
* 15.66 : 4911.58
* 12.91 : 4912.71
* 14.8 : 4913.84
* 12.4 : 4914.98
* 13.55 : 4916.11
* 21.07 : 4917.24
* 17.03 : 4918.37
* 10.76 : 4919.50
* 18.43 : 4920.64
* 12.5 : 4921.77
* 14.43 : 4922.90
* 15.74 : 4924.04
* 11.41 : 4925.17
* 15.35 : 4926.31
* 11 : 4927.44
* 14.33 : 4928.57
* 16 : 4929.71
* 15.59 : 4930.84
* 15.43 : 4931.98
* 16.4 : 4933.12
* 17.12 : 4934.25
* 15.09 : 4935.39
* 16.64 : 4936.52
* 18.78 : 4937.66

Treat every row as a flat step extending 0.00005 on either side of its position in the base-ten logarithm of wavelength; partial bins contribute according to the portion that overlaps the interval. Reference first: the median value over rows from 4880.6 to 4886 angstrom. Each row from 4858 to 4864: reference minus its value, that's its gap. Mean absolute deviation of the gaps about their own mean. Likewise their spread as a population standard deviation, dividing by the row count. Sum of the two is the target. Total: 1.3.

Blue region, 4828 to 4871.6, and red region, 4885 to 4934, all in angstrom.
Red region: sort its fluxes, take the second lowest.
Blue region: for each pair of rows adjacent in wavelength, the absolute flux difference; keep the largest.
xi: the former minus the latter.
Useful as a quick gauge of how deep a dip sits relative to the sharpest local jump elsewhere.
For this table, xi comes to 7.1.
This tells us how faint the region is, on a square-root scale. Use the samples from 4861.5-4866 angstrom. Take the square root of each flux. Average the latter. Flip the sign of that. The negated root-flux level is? -3.60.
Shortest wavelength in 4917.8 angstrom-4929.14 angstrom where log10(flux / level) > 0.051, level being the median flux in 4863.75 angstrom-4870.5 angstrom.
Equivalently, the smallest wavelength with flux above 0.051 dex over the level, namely 4918.37 angstrom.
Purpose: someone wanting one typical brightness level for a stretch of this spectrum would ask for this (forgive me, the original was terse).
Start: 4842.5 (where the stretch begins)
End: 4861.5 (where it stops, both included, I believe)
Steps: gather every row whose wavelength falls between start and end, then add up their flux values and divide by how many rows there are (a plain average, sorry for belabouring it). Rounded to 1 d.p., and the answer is 15.2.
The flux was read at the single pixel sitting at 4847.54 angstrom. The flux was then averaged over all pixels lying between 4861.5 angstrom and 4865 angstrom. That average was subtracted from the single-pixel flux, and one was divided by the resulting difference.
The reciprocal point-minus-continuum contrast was 0.2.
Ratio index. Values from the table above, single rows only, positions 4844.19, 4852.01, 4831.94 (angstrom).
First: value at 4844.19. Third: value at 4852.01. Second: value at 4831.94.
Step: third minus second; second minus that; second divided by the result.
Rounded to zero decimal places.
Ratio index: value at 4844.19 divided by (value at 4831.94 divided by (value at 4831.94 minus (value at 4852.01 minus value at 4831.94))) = 18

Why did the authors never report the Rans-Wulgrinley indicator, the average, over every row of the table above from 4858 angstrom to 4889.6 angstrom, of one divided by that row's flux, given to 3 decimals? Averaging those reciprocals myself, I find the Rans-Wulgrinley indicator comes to 0.069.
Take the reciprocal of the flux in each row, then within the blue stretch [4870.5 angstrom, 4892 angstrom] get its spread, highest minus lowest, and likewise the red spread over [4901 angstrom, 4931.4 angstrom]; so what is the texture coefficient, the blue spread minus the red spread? -0.024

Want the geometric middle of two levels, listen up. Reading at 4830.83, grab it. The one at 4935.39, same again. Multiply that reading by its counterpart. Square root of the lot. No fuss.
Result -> 15.3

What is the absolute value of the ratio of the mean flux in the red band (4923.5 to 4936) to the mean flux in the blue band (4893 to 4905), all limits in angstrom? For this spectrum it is 0.90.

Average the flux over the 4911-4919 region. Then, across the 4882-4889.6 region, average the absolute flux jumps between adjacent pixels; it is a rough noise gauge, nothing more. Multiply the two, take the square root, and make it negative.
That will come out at -4.0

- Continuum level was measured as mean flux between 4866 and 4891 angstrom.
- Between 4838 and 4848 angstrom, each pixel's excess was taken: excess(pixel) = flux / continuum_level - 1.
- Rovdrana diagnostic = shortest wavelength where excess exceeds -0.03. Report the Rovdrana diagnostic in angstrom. 4838.62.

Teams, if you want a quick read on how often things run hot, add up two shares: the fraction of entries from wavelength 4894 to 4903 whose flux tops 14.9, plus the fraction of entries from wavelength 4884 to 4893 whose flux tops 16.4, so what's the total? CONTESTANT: 1.00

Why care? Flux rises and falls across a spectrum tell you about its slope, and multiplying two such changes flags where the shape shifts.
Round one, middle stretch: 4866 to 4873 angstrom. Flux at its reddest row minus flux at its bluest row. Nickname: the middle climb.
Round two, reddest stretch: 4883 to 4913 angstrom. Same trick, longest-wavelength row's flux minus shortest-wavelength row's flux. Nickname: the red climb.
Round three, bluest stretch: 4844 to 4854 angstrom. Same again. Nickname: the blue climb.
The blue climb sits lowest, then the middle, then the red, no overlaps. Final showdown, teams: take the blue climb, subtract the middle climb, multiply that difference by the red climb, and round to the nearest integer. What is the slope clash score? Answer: 15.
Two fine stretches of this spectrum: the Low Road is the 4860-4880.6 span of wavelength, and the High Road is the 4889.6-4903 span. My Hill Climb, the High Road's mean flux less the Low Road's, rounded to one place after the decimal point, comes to 1.7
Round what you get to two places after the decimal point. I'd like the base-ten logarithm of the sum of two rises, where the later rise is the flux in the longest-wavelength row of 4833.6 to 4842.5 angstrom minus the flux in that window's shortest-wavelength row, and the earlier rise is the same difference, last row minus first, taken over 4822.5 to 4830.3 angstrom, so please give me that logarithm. 0.47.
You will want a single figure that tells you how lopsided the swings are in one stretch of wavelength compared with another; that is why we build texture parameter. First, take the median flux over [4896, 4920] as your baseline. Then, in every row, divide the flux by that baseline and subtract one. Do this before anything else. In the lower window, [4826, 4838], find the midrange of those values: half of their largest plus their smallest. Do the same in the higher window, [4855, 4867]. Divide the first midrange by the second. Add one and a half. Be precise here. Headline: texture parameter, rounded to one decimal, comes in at 1.6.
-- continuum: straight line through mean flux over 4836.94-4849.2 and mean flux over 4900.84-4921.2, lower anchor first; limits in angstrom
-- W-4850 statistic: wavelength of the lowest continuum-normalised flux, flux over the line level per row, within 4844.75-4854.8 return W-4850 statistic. 4854.24 angstrom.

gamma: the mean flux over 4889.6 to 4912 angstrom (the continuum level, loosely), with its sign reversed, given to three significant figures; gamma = -16.2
